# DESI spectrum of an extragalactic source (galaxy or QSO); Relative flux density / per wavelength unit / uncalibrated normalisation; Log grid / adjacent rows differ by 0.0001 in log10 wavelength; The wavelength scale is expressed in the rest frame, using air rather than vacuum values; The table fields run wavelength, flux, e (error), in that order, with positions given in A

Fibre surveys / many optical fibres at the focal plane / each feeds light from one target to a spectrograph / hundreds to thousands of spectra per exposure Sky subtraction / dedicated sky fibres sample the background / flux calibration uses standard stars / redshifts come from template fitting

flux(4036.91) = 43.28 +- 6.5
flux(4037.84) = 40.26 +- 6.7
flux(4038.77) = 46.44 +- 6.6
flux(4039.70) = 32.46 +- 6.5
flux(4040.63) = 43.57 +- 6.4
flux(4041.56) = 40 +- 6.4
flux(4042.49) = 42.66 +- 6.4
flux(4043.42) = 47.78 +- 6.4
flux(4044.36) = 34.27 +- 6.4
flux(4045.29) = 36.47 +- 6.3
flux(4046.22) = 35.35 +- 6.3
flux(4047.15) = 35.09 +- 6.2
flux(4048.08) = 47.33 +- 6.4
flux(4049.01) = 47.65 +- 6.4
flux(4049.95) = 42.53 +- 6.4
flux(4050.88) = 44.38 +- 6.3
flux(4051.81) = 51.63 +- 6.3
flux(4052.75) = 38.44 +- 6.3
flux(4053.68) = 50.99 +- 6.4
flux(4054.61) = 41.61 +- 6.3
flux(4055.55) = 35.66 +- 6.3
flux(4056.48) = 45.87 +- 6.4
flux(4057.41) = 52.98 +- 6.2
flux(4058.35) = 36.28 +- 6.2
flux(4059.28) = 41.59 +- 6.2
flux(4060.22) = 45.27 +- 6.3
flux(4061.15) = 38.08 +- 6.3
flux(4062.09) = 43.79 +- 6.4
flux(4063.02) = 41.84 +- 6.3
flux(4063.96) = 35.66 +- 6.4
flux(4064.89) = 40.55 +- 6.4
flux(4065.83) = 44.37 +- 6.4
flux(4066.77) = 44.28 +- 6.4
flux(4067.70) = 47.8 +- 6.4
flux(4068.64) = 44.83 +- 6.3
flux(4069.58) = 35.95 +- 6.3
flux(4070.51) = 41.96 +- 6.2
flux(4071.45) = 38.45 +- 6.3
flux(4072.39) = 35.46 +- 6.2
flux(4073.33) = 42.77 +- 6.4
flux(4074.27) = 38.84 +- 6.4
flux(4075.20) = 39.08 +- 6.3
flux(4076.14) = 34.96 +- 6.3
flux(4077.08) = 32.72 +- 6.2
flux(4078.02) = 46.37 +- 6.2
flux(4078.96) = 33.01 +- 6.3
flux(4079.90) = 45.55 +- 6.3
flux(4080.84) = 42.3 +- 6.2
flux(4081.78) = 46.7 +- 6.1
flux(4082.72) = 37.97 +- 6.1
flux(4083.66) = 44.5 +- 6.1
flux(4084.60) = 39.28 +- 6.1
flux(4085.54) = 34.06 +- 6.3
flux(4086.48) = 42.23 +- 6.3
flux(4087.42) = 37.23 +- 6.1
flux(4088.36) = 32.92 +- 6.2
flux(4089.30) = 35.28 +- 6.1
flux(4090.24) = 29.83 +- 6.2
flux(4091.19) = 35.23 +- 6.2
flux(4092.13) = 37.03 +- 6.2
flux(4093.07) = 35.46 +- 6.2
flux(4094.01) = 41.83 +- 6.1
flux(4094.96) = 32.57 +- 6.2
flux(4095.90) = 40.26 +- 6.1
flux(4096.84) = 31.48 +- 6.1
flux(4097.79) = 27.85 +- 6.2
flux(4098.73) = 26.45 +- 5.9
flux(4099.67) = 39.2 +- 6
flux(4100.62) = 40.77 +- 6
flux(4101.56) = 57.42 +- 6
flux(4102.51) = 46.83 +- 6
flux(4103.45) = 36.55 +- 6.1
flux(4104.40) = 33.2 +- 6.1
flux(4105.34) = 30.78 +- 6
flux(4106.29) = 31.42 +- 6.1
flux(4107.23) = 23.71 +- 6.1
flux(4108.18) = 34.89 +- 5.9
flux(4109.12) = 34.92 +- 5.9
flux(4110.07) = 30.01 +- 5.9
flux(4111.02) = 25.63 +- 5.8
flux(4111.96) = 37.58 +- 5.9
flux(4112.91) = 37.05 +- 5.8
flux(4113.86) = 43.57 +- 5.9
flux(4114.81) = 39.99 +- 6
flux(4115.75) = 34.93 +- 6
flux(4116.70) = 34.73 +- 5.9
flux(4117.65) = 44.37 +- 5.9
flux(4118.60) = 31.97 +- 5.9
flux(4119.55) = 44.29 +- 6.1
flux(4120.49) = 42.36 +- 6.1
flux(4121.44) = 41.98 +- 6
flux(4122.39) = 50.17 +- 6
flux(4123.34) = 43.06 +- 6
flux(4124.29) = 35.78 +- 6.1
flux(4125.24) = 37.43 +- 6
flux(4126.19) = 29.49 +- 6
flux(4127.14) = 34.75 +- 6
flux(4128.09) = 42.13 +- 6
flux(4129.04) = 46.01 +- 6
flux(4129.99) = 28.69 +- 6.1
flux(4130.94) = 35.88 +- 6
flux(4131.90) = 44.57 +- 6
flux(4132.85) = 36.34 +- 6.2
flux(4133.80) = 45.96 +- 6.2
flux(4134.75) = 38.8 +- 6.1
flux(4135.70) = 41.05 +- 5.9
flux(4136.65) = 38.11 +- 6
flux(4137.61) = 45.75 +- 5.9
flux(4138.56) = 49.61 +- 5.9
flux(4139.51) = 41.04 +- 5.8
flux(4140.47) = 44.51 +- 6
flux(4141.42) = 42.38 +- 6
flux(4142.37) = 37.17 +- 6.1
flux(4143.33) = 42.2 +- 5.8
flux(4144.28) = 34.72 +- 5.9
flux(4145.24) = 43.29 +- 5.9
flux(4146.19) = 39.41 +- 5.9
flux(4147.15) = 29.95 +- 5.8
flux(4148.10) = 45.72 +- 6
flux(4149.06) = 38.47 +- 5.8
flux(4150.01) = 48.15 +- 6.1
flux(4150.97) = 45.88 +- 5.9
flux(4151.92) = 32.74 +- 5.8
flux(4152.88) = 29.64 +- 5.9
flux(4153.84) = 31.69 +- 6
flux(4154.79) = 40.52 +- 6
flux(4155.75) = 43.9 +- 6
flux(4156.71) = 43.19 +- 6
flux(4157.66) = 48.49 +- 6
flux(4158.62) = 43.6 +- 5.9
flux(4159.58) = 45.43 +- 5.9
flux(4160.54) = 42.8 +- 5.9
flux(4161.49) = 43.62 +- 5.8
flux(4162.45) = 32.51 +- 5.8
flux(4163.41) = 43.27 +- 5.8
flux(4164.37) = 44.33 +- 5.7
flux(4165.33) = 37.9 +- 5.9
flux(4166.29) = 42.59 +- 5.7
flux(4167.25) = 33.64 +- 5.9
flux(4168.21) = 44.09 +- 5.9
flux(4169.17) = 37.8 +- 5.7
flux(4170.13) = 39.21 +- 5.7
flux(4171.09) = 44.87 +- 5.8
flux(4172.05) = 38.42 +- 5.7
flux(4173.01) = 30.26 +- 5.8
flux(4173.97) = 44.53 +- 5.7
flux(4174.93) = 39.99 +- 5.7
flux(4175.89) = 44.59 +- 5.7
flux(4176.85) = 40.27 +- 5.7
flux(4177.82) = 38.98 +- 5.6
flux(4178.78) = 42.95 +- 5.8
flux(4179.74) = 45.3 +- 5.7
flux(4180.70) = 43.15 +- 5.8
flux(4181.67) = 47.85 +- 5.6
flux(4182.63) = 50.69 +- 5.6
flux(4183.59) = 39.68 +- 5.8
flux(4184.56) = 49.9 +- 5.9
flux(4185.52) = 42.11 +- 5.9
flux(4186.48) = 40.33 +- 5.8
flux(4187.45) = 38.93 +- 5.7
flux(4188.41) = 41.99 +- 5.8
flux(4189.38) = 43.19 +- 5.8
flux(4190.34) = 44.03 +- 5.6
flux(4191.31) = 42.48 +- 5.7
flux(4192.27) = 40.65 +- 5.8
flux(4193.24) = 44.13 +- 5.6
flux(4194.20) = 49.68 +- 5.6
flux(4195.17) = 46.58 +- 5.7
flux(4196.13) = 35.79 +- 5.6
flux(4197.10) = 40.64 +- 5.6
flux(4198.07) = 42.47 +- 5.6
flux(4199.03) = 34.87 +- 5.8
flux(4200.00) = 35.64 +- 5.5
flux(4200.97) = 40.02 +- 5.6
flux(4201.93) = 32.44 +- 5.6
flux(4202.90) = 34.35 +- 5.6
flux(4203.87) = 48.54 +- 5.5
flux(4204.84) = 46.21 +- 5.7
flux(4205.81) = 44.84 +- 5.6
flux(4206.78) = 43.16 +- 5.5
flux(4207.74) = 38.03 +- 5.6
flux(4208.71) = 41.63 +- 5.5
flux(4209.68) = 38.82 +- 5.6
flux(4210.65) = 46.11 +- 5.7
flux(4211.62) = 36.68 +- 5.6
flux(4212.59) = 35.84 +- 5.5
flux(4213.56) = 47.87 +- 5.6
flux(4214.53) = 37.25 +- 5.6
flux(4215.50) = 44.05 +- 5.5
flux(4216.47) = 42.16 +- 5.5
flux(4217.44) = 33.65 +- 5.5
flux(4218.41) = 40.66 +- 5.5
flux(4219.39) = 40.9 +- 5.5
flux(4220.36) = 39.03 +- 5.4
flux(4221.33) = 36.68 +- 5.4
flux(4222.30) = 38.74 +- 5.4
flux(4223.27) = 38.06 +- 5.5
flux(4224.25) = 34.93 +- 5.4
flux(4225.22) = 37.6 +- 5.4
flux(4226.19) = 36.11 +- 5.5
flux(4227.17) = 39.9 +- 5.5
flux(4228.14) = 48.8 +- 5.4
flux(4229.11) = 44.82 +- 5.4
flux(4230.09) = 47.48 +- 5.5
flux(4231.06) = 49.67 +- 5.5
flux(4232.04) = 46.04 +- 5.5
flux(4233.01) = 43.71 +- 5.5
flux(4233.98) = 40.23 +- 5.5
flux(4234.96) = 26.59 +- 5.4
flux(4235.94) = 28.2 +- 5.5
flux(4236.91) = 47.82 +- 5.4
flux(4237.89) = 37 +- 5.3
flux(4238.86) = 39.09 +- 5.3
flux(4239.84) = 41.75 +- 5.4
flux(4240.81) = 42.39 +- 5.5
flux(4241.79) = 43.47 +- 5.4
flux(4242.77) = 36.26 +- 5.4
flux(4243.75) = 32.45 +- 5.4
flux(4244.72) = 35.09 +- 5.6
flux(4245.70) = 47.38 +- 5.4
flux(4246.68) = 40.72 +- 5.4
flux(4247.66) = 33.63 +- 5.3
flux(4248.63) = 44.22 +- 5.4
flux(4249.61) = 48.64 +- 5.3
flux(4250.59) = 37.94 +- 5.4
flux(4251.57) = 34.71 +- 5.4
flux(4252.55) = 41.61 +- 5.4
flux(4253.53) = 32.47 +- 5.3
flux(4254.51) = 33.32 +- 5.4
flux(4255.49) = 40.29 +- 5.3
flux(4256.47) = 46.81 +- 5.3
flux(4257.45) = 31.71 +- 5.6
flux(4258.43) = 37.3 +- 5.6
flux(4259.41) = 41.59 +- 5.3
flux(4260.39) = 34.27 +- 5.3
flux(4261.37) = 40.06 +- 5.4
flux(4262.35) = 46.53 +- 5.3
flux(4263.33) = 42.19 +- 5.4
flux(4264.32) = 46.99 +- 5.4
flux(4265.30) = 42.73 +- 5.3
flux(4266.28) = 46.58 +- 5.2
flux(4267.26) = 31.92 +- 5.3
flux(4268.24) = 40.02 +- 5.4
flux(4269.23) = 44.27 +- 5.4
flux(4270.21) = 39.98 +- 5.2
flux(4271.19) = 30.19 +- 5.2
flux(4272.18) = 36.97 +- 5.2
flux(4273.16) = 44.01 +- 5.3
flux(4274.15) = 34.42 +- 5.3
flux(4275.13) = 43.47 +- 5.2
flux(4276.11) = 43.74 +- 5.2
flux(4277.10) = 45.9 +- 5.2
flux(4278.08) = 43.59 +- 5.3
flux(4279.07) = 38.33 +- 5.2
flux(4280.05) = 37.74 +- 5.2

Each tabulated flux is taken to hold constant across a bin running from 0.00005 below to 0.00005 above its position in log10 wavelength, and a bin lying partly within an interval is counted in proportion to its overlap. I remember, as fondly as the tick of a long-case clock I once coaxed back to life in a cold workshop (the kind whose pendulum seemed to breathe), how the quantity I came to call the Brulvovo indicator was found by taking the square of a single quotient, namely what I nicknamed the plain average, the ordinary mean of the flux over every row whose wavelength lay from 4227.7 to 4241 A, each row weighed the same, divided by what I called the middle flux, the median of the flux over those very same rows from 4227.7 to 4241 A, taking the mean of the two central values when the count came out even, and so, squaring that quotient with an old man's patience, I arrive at 0.94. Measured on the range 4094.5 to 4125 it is 1.05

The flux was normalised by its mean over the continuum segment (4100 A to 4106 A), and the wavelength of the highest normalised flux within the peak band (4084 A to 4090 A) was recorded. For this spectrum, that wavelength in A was 4086.48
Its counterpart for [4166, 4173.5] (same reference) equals 4171.09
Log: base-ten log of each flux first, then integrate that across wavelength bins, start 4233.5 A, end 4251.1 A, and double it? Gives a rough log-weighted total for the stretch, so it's 55.8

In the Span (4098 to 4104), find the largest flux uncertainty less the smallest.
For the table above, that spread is 0.20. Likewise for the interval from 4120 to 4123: 0.10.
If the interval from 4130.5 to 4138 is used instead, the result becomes 0.30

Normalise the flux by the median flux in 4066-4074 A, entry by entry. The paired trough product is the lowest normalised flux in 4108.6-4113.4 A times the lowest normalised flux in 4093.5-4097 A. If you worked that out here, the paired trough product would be 0.45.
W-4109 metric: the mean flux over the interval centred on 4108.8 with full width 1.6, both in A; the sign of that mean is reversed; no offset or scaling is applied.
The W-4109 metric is -34.9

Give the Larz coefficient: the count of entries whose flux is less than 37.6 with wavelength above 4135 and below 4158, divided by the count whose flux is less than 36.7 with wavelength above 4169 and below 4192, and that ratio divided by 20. 0.30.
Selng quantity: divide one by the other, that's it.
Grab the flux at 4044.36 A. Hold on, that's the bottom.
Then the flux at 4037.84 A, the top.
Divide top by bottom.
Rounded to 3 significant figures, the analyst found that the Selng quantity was 1.17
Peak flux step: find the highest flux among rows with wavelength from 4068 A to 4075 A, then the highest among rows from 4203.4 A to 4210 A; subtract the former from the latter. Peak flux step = 3.7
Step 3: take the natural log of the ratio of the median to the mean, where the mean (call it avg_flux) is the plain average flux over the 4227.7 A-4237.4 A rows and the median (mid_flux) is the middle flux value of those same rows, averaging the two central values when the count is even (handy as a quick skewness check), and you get 0.071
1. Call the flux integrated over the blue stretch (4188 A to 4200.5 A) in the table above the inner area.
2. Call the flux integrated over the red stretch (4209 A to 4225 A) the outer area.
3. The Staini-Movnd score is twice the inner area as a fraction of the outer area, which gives 1.7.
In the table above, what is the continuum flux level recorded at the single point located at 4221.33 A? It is 36.68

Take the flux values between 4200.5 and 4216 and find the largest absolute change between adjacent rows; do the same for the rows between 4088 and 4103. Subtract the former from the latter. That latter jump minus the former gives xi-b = 2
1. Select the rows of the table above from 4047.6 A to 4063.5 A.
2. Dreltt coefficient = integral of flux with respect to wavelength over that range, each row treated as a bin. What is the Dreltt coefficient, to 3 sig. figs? 697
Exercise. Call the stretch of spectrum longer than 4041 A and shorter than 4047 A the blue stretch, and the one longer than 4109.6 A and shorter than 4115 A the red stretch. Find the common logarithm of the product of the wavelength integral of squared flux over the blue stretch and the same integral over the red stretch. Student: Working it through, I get 7.82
